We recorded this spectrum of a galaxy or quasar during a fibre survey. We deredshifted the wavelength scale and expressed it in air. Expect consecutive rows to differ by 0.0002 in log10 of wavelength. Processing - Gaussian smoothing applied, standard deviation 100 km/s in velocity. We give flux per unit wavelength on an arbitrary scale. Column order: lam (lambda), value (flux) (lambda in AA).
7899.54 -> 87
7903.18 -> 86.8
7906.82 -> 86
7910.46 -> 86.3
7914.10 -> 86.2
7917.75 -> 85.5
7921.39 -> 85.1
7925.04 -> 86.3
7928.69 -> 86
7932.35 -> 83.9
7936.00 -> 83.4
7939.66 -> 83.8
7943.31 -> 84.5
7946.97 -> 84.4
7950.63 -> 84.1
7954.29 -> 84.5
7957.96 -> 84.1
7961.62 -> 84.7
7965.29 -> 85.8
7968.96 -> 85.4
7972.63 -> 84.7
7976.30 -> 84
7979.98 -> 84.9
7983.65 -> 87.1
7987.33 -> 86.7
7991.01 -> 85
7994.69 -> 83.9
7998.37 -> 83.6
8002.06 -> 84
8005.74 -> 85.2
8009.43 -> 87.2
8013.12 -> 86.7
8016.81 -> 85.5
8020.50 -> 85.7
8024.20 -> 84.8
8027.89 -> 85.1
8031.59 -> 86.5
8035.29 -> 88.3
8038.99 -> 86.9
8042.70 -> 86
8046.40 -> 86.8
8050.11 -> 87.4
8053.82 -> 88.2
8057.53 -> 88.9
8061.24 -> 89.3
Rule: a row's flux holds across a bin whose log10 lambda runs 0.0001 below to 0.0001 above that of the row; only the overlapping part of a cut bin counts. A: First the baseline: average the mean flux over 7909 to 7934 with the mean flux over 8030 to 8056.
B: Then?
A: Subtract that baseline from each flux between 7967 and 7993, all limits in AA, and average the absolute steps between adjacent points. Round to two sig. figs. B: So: 1.1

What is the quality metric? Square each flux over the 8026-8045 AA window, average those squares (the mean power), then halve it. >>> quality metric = 3747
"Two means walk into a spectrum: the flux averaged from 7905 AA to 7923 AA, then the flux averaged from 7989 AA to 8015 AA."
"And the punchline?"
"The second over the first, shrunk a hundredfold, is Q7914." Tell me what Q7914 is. 0.0099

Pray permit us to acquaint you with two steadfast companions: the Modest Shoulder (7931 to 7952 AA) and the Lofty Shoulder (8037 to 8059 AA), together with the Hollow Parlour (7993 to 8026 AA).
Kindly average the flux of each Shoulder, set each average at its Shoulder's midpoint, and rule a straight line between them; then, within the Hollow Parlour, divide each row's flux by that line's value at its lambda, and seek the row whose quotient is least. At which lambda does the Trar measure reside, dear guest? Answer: 7998.37 AA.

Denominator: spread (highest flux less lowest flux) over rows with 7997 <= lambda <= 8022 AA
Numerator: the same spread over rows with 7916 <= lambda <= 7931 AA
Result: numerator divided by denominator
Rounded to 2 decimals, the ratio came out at 0.33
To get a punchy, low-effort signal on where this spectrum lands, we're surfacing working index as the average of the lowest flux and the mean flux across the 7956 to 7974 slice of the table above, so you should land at 84.5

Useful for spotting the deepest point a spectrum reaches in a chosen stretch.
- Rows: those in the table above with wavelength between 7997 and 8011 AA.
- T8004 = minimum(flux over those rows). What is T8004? 83.6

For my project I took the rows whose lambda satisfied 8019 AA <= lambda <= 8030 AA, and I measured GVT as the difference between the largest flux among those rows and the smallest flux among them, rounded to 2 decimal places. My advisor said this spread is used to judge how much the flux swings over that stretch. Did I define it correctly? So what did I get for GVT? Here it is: 0.90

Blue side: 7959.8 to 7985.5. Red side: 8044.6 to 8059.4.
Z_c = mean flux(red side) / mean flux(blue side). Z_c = 1.03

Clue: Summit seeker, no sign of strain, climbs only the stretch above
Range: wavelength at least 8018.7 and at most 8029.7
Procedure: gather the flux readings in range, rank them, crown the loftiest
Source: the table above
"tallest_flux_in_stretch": 85.7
